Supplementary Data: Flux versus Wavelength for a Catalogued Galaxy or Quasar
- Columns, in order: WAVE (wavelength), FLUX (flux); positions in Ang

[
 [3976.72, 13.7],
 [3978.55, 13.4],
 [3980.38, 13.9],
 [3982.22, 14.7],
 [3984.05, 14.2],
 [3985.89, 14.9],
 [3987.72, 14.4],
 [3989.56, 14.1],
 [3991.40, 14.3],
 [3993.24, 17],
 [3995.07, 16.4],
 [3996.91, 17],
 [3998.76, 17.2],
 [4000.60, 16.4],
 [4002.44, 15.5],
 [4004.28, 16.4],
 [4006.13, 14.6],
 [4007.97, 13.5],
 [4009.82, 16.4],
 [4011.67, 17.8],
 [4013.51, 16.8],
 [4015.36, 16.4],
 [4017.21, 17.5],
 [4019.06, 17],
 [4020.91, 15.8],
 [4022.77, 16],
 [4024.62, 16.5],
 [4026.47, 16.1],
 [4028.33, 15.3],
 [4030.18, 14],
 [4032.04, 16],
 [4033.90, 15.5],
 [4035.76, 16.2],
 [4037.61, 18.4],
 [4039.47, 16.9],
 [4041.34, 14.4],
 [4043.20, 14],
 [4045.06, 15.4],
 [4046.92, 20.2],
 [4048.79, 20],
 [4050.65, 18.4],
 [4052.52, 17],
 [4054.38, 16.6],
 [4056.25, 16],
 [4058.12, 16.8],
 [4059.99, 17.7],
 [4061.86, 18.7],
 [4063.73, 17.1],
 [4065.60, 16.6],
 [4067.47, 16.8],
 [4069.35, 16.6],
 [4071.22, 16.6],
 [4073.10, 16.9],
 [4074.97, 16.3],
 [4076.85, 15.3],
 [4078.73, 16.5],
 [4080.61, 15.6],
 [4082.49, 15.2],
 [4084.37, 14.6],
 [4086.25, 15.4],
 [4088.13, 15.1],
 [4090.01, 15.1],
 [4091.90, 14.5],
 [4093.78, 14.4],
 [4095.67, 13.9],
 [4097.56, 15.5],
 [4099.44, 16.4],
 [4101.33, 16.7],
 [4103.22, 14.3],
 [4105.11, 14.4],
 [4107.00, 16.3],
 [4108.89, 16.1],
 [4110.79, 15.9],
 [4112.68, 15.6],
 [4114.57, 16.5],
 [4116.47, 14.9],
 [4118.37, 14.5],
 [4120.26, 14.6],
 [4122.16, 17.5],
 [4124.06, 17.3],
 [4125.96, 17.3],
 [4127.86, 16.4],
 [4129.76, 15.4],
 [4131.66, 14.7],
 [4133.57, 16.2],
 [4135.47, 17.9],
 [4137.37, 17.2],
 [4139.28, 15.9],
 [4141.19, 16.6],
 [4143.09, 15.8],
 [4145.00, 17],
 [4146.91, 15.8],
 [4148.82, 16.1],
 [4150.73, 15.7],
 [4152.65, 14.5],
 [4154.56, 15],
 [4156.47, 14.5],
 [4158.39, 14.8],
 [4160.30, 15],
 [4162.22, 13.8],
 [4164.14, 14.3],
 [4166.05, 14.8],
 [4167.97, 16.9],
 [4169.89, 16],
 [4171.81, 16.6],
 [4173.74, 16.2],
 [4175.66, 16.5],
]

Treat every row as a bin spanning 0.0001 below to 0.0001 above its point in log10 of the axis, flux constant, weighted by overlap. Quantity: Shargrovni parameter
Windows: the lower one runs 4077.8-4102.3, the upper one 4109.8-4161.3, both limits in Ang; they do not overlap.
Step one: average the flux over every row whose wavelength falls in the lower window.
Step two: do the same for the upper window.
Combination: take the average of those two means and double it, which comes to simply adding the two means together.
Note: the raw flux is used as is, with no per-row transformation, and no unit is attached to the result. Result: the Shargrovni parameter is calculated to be 31.17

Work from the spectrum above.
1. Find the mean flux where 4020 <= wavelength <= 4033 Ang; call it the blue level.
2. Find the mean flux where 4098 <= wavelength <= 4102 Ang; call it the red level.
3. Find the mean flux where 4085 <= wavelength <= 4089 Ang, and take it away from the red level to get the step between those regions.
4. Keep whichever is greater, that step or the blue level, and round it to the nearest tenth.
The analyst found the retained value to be 15.7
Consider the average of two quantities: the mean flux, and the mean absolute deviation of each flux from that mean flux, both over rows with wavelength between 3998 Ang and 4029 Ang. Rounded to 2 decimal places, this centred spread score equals 8.48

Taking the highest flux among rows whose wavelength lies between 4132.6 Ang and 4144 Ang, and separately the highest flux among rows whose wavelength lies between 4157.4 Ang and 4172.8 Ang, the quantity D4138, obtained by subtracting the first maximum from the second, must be -1.0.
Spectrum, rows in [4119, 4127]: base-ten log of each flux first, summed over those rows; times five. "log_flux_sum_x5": 24.4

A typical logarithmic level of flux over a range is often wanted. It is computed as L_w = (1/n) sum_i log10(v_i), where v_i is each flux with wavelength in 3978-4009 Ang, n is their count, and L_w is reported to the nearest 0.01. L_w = 1.18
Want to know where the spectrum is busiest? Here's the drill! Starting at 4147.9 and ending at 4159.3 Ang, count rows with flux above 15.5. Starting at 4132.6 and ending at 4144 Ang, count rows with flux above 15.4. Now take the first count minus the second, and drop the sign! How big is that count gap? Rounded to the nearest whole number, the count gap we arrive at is 4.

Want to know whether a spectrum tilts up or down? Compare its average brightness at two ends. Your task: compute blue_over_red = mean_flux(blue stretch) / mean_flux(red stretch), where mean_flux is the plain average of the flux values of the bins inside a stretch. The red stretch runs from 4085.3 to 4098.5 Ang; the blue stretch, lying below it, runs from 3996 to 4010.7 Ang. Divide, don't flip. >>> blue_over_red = 1.07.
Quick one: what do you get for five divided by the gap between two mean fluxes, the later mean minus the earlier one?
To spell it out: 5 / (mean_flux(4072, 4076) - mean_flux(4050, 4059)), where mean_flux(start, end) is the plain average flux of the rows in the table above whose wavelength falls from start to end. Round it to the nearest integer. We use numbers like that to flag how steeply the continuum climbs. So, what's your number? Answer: -14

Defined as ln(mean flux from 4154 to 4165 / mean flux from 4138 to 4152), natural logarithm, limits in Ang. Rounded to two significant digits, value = -0.10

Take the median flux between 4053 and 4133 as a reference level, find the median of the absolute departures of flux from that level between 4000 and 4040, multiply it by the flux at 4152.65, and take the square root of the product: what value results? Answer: 2.8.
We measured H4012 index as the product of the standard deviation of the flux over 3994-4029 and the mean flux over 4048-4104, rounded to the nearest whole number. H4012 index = 16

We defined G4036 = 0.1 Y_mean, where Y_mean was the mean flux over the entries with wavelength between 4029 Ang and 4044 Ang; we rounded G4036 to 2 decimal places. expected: 1.57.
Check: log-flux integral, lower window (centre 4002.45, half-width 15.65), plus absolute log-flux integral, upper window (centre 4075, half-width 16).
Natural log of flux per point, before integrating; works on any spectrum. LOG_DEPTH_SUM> 176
